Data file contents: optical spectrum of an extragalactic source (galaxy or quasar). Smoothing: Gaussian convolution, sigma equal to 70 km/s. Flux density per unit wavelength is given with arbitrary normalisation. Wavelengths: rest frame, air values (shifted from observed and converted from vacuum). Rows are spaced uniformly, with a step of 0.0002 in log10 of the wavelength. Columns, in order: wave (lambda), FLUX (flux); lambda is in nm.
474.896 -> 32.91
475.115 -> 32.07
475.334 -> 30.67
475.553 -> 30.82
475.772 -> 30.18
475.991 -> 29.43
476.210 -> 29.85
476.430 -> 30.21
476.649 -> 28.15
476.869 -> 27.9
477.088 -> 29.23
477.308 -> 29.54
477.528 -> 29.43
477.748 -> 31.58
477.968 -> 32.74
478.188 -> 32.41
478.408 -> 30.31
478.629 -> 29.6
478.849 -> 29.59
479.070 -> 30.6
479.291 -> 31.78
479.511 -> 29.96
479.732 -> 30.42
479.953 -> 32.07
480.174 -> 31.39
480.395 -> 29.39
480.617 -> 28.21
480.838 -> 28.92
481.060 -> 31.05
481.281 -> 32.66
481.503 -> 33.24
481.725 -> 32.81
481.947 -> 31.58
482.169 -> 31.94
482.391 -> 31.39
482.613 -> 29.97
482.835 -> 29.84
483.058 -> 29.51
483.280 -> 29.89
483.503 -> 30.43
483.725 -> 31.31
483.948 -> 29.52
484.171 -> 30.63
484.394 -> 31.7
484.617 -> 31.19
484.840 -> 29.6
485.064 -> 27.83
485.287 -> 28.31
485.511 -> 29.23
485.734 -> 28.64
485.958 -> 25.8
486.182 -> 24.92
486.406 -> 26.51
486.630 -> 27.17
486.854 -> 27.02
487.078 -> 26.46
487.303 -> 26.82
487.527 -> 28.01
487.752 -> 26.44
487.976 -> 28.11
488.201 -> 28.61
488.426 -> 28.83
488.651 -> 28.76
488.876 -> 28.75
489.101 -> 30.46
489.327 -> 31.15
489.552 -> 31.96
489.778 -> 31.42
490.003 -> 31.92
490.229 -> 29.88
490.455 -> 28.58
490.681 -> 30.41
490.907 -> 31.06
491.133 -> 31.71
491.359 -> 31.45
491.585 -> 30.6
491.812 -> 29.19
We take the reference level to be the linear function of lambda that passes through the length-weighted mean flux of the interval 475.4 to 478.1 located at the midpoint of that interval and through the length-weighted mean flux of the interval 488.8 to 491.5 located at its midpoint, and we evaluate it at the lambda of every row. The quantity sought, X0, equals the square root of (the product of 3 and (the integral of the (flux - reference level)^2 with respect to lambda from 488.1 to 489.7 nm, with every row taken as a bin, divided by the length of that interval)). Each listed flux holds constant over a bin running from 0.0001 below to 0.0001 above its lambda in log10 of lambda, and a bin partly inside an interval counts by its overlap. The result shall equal 2.6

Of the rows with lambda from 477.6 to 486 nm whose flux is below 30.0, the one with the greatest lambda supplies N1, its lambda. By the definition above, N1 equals 485.958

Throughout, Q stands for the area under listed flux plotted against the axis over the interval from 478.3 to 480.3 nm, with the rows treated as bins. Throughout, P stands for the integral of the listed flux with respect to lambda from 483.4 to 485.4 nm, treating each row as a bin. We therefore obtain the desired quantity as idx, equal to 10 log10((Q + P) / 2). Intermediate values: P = 60.1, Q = 61.3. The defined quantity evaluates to 17.8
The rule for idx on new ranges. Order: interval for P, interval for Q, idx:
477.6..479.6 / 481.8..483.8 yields 17.9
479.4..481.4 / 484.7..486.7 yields 17.6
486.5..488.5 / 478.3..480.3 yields 17.6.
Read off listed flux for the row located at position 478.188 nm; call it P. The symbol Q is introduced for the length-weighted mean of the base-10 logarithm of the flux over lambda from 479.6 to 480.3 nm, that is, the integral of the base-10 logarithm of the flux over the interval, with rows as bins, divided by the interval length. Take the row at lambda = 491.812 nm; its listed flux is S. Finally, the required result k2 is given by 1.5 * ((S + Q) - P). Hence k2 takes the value -3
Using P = 32.41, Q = 1.49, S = 29.19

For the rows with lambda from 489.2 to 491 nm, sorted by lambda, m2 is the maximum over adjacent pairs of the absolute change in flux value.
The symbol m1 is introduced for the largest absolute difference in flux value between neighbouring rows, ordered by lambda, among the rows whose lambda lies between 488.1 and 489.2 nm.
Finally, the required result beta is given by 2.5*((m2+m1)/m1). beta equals 5.48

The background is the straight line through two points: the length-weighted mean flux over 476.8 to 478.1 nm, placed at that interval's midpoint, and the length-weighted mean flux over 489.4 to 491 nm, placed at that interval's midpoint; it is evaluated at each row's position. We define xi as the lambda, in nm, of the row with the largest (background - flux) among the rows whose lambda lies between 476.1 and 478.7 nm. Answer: 476.869 nm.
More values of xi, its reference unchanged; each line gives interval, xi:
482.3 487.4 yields 486.182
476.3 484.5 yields 476.869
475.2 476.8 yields 476.649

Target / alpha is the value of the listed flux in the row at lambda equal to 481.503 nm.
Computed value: 33.24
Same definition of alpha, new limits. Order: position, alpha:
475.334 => 30.67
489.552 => 31.96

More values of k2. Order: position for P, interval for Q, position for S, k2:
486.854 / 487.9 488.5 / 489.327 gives 8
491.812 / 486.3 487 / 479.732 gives 4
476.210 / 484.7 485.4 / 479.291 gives 5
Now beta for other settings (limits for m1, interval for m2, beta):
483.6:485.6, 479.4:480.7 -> 5.29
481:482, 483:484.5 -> 5.28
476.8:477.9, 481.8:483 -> 4.15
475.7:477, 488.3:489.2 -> 4.58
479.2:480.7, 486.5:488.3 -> 4.59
